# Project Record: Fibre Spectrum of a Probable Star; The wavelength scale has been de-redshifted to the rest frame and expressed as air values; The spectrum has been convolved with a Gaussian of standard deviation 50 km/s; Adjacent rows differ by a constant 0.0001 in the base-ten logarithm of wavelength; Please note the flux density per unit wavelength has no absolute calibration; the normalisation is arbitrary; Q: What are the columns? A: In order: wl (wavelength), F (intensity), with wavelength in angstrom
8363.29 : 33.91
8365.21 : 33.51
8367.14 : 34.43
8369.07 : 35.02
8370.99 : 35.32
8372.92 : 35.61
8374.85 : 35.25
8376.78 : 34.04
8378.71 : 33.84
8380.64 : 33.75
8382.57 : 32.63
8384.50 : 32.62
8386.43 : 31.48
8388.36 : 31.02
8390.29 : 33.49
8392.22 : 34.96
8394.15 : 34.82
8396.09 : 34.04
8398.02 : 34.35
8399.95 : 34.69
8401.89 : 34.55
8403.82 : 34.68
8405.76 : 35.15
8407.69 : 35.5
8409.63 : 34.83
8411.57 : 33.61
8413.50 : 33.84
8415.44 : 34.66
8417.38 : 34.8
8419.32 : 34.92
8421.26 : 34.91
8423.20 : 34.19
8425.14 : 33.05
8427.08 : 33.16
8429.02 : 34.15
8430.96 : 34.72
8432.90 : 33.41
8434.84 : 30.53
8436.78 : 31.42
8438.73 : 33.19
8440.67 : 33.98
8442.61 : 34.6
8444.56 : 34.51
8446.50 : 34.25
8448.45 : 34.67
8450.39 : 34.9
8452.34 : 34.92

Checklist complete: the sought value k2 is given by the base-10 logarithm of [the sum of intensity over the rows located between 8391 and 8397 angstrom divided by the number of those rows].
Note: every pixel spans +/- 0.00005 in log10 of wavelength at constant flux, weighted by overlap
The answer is 1.54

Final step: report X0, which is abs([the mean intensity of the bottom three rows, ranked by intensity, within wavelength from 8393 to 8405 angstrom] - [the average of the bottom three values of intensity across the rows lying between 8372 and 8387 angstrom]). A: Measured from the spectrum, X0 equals 2.1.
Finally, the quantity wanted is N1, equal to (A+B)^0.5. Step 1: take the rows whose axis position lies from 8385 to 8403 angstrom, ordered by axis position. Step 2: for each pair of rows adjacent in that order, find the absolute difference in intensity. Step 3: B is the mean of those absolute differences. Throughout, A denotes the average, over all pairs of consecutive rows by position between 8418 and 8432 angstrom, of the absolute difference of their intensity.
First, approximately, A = 0.59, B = 0.76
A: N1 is 1.16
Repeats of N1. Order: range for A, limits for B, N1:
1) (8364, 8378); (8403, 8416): 1.11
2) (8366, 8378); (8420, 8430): 1.14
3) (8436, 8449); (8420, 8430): 1.18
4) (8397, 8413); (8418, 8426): 1.05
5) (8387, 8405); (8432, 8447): 1.33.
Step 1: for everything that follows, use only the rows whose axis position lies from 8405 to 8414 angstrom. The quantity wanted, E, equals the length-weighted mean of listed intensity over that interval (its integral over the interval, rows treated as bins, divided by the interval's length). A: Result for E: 34.6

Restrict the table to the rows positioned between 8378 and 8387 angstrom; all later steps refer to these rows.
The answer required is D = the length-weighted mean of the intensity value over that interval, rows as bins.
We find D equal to 32.9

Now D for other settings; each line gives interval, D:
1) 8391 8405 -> 34.6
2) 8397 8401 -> 34.5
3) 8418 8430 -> 34.1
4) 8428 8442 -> 33.1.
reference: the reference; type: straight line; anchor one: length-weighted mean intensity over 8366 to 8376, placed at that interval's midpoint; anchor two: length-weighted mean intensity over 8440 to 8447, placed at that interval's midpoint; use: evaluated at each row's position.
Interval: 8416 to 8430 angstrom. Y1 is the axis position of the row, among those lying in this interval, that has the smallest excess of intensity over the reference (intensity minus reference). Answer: 8425.14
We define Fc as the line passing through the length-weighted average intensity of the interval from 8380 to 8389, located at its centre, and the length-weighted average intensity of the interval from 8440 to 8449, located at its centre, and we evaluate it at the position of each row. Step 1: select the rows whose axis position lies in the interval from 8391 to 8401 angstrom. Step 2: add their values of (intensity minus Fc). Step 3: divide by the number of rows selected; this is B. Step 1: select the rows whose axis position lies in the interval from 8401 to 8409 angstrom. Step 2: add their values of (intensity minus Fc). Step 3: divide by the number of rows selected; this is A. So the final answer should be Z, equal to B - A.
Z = -0.09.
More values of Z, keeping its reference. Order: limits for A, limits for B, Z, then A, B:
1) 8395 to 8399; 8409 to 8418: -0.42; 1.45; 1.0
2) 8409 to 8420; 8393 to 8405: 0.62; 1.10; 1.7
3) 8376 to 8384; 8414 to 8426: -0.56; 1.43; 0.9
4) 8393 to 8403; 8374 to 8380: 0.63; 1.72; 2.3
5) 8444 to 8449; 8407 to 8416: 1.23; 0.01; 1.2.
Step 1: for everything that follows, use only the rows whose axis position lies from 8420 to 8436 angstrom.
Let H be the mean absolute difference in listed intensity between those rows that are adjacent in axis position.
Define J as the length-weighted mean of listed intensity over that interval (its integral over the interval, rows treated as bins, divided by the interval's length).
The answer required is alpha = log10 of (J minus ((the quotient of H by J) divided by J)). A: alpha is 1.525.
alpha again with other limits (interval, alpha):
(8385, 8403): 1.528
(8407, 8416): 1.537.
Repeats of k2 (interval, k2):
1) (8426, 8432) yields 1.53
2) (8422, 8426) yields 1.53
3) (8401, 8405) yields 1.54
